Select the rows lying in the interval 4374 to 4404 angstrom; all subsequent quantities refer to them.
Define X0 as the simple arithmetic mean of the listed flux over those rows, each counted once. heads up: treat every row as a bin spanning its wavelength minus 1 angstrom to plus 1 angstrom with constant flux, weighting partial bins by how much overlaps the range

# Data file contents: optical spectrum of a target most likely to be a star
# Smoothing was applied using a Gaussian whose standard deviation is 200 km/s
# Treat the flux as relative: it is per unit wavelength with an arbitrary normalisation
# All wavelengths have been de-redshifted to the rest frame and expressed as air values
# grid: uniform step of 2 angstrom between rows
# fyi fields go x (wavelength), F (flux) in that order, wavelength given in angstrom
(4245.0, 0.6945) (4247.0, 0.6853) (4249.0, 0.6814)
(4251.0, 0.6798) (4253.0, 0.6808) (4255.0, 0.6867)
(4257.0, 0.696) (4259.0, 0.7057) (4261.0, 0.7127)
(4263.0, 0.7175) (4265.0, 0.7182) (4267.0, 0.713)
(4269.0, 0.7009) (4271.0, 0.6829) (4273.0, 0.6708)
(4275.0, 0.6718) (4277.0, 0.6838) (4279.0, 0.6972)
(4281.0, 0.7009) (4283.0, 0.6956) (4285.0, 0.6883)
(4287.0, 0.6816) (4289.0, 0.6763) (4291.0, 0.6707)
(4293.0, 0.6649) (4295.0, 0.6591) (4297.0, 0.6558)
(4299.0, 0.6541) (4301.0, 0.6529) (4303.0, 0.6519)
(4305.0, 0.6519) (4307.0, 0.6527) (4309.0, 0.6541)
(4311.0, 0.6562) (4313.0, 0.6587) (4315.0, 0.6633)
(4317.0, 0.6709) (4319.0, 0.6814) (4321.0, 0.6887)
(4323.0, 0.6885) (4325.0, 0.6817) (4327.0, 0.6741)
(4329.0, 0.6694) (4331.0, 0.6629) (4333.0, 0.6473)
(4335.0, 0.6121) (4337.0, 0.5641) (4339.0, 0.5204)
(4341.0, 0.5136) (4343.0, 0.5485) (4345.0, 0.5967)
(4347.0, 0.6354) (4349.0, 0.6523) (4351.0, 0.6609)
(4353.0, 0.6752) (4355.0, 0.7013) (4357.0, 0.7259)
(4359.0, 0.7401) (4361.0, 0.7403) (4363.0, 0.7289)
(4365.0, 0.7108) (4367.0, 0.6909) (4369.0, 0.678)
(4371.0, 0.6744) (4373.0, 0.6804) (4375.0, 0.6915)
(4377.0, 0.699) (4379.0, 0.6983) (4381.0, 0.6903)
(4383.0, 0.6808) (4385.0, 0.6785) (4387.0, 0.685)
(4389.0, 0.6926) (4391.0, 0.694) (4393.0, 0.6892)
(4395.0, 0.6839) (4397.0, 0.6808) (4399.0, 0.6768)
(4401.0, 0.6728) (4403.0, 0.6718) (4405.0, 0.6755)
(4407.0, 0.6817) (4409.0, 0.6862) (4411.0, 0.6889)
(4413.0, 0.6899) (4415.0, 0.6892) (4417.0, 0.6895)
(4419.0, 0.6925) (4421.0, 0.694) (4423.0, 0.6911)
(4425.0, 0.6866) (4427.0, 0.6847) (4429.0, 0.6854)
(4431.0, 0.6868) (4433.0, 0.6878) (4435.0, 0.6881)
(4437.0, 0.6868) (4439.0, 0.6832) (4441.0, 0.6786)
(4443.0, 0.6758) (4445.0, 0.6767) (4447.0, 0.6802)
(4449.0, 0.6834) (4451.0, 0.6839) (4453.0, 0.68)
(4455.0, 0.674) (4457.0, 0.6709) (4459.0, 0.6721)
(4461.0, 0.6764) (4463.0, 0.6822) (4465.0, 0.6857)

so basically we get 0.686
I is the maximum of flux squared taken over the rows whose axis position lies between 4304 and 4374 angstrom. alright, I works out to 0.55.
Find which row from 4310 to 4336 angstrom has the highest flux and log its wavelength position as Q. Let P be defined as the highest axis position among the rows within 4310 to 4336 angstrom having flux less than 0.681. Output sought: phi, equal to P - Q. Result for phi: 14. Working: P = 4335.0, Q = 4321.0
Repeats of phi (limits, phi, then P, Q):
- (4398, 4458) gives 36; 4457.0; 4421.0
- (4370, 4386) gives 8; 4385.0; 4377.0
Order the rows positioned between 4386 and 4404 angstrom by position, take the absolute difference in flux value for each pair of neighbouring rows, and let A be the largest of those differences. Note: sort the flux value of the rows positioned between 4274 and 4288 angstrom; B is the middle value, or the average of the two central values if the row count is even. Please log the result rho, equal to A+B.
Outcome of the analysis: 0.696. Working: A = 0.0076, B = 0.688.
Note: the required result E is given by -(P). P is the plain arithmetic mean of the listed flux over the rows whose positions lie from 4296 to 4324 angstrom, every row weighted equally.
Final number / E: -0.663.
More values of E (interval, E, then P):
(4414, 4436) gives -0.689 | 0.689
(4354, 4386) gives -0.701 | 0.701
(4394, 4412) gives -0.680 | 0.680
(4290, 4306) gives -0.658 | 0.658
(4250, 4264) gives -0.697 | 0.697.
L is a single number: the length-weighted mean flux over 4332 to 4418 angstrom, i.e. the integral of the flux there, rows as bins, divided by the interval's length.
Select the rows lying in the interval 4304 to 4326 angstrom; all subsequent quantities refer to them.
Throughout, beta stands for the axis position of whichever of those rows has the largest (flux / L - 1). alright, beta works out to 4321.0 angstrom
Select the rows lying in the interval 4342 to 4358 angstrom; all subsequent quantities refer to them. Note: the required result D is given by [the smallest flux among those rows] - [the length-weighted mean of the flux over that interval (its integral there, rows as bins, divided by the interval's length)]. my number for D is -0.101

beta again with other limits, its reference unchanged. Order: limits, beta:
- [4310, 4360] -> 4359.0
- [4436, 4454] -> 4437.0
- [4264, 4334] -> 4265.0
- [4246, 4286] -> 4265.0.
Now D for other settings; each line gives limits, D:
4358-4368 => -0.031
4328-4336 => -0.036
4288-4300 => -0.009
